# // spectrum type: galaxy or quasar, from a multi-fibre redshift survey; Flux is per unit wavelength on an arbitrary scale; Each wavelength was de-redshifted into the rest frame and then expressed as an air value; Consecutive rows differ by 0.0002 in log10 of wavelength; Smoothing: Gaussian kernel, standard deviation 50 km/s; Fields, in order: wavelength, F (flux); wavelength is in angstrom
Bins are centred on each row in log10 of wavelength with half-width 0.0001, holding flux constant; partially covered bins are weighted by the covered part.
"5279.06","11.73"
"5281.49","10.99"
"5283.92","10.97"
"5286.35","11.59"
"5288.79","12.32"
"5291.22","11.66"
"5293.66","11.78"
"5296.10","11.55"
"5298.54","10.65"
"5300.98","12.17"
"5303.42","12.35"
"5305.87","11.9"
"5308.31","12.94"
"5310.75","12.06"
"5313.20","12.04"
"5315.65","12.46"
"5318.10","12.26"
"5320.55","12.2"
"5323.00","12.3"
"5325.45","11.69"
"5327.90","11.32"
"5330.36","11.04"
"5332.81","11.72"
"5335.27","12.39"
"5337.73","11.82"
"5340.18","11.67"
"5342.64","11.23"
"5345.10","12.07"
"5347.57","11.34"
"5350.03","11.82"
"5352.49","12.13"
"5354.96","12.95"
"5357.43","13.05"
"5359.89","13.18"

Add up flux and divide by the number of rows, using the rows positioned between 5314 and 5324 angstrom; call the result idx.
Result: 12.3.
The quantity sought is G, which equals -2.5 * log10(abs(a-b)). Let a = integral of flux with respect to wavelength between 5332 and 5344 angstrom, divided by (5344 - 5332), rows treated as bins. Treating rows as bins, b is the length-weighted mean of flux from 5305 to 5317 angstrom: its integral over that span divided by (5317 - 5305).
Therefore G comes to 0.7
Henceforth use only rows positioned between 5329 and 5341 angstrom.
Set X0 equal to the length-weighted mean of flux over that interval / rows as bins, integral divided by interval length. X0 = 11.7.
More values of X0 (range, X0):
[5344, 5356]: 12.0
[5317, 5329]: 12.0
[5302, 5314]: 12.3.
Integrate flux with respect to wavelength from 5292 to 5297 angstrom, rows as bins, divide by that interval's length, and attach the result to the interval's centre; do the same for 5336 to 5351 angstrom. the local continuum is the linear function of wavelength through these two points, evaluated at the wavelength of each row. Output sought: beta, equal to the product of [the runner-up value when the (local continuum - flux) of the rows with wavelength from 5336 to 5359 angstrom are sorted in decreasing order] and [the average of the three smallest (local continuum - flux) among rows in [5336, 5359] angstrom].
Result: -0.35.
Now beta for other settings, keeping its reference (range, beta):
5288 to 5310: -0.10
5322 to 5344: -0.22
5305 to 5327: 0.21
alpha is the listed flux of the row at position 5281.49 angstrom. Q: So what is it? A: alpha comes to 10.99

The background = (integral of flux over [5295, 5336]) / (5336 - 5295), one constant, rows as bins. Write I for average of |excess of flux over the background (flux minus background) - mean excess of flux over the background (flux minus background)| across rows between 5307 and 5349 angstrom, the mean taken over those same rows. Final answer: 0.41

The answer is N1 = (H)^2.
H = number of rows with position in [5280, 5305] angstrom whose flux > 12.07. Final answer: 9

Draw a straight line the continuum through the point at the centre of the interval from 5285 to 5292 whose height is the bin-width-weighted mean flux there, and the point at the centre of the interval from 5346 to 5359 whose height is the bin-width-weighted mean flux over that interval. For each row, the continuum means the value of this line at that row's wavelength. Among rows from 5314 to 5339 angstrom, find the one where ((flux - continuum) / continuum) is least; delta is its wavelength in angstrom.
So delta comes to 5330.36 angstrom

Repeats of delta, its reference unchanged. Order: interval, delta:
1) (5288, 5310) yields 5298.54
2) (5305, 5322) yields 5305.87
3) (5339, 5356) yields 5342.64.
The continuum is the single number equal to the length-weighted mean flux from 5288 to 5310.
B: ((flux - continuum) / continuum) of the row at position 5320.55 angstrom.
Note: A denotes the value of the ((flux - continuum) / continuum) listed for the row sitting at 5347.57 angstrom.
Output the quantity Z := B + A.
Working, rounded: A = -0.05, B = 0.02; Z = -0.03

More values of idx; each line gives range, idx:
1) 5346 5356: 12.1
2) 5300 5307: 12.1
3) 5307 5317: 12.4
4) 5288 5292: 12.0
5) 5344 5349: 11.7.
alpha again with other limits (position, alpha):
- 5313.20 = 12.04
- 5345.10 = 12.07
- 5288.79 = 12.32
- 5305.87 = 11.9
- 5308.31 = 12.94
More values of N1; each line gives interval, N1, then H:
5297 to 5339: 64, 8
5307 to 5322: 16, 4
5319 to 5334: 4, 2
